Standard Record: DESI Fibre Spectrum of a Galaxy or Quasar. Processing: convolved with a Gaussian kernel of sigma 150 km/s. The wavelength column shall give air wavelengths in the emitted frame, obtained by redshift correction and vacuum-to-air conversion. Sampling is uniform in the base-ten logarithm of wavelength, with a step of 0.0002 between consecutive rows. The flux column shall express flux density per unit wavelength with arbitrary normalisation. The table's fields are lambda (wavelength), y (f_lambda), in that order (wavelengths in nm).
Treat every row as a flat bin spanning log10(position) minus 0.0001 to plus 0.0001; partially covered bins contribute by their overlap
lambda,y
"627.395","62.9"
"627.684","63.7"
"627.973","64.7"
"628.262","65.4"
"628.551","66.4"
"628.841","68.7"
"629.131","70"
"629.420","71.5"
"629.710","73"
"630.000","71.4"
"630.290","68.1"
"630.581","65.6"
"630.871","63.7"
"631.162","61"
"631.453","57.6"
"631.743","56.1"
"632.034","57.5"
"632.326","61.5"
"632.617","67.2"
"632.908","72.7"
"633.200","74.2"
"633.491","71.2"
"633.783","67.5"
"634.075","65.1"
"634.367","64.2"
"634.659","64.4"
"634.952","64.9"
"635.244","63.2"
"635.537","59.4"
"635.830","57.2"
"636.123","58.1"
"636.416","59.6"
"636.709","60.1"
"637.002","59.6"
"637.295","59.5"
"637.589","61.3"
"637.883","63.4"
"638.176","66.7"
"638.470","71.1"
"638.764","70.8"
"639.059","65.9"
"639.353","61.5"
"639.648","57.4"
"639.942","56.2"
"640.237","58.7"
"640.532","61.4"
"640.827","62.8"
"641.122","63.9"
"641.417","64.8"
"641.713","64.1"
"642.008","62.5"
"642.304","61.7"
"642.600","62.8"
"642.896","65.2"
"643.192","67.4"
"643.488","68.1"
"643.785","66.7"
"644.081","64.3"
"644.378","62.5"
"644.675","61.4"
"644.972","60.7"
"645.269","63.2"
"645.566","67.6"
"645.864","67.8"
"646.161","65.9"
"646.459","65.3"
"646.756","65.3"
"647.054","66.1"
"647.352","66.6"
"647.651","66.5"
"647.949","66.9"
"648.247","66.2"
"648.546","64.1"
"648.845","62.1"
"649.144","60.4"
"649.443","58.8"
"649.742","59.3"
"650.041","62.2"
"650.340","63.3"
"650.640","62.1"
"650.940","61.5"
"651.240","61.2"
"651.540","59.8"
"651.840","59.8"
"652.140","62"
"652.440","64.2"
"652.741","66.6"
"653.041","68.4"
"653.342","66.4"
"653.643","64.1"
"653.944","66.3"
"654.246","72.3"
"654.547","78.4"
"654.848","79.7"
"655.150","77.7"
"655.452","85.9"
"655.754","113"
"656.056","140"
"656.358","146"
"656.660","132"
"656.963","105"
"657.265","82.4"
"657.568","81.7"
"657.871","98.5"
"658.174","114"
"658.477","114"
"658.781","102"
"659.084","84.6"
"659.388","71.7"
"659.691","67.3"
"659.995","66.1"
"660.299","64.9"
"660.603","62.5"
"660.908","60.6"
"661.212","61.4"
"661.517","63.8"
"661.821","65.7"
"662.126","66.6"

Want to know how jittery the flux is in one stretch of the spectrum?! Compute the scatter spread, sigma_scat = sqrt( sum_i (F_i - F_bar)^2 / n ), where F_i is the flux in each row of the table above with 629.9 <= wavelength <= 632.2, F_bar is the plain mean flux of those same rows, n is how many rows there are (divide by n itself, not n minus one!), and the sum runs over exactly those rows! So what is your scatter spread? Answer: 5.2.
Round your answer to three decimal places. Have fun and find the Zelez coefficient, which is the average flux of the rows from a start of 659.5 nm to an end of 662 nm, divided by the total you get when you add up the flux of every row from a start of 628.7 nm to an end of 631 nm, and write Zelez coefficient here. 0.116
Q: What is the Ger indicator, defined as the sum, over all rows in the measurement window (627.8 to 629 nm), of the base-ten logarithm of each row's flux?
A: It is 7.29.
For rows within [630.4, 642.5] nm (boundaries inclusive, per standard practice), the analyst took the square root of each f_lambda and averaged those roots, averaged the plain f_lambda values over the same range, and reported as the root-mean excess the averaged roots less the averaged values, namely -55.1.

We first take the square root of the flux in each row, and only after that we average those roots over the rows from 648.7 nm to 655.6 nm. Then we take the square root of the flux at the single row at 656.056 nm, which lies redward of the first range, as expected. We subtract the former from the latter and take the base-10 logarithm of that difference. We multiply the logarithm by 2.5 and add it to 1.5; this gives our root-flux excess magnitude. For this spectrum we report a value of 2.9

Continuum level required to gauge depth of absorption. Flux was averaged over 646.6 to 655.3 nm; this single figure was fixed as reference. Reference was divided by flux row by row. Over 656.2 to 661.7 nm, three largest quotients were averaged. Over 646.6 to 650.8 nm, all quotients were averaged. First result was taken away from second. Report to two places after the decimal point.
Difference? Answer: -0.03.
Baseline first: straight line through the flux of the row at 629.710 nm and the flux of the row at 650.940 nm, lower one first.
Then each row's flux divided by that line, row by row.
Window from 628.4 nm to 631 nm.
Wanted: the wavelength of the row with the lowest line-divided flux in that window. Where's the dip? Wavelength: 630.871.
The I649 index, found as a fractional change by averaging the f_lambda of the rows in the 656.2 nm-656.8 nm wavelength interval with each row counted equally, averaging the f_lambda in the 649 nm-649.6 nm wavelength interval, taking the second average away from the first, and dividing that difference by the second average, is 1.3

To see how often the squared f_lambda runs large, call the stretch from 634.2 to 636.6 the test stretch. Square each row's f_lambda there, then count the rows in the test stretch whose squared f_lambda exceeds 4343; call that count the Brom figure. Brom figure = 0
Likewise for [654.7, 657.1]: 8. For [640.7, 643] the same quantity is 0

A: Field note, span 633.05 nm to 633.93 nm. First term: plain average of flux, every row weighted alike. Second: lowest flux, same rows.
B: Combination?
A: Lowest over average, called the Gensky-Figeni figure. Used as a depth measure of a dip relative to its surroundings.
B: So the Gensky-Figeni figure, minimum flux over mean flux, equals 0.951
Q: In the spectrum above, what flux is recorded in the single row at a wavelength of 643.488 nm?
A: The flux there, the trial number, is 68.1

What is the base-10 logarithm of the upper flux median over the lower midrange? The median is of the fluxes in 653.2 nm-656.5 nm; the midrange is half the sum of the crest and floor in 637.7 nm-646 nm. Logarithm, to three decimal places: 0.091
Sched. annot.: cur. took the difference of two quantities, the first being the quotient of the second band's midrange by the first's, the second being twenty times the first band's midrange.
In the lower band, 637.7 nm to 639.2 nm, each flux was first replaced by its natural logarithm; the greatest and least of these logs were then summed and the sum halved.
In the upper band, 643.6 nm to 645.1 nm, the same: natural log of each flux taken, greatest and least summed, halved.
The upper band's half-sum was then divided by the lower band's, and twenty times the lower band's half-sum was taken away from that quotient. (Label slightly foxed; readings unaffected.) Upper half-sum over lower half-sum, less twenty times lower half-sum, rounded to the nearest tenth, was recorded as -83.1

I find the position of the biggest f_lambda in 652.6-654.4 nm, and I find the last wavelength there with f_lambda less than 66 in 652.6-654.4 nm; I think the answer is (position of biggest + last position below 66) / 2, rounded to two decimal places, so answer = 653.94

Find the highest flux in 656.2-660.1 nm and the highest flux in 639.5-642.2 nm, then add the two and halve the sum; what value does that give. 105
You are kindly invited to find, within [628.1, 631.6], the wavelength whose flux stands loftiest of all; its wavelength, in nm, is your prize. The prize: 629.710 nm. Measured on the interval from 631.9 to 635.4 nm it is 633.200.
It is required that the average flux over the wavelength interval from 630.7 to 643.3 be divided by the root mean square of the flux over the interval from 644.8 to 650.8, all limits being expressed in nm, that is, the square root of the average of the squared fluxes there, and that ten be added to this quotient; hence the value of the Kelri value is 11.0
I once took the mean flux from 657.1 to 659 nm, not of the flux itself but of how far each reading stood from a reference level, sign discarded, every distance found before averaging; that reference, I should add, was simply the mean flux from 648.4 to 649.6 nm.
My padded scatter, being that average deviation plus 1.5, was 39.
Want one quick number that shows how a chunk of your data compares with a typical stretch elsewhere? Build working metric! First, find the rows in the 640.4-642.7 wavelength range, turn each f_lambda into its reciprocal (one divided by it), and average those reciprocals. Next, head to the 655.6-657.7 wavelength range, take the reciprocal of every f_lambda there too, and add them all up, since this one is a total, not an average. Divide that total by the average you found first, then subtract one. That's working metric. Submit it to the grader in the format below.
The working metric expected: 3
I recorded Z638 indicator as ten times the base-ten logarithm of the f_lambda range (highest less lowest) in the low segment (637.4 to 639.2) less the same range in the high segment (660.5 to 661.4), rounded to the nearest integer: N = 9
